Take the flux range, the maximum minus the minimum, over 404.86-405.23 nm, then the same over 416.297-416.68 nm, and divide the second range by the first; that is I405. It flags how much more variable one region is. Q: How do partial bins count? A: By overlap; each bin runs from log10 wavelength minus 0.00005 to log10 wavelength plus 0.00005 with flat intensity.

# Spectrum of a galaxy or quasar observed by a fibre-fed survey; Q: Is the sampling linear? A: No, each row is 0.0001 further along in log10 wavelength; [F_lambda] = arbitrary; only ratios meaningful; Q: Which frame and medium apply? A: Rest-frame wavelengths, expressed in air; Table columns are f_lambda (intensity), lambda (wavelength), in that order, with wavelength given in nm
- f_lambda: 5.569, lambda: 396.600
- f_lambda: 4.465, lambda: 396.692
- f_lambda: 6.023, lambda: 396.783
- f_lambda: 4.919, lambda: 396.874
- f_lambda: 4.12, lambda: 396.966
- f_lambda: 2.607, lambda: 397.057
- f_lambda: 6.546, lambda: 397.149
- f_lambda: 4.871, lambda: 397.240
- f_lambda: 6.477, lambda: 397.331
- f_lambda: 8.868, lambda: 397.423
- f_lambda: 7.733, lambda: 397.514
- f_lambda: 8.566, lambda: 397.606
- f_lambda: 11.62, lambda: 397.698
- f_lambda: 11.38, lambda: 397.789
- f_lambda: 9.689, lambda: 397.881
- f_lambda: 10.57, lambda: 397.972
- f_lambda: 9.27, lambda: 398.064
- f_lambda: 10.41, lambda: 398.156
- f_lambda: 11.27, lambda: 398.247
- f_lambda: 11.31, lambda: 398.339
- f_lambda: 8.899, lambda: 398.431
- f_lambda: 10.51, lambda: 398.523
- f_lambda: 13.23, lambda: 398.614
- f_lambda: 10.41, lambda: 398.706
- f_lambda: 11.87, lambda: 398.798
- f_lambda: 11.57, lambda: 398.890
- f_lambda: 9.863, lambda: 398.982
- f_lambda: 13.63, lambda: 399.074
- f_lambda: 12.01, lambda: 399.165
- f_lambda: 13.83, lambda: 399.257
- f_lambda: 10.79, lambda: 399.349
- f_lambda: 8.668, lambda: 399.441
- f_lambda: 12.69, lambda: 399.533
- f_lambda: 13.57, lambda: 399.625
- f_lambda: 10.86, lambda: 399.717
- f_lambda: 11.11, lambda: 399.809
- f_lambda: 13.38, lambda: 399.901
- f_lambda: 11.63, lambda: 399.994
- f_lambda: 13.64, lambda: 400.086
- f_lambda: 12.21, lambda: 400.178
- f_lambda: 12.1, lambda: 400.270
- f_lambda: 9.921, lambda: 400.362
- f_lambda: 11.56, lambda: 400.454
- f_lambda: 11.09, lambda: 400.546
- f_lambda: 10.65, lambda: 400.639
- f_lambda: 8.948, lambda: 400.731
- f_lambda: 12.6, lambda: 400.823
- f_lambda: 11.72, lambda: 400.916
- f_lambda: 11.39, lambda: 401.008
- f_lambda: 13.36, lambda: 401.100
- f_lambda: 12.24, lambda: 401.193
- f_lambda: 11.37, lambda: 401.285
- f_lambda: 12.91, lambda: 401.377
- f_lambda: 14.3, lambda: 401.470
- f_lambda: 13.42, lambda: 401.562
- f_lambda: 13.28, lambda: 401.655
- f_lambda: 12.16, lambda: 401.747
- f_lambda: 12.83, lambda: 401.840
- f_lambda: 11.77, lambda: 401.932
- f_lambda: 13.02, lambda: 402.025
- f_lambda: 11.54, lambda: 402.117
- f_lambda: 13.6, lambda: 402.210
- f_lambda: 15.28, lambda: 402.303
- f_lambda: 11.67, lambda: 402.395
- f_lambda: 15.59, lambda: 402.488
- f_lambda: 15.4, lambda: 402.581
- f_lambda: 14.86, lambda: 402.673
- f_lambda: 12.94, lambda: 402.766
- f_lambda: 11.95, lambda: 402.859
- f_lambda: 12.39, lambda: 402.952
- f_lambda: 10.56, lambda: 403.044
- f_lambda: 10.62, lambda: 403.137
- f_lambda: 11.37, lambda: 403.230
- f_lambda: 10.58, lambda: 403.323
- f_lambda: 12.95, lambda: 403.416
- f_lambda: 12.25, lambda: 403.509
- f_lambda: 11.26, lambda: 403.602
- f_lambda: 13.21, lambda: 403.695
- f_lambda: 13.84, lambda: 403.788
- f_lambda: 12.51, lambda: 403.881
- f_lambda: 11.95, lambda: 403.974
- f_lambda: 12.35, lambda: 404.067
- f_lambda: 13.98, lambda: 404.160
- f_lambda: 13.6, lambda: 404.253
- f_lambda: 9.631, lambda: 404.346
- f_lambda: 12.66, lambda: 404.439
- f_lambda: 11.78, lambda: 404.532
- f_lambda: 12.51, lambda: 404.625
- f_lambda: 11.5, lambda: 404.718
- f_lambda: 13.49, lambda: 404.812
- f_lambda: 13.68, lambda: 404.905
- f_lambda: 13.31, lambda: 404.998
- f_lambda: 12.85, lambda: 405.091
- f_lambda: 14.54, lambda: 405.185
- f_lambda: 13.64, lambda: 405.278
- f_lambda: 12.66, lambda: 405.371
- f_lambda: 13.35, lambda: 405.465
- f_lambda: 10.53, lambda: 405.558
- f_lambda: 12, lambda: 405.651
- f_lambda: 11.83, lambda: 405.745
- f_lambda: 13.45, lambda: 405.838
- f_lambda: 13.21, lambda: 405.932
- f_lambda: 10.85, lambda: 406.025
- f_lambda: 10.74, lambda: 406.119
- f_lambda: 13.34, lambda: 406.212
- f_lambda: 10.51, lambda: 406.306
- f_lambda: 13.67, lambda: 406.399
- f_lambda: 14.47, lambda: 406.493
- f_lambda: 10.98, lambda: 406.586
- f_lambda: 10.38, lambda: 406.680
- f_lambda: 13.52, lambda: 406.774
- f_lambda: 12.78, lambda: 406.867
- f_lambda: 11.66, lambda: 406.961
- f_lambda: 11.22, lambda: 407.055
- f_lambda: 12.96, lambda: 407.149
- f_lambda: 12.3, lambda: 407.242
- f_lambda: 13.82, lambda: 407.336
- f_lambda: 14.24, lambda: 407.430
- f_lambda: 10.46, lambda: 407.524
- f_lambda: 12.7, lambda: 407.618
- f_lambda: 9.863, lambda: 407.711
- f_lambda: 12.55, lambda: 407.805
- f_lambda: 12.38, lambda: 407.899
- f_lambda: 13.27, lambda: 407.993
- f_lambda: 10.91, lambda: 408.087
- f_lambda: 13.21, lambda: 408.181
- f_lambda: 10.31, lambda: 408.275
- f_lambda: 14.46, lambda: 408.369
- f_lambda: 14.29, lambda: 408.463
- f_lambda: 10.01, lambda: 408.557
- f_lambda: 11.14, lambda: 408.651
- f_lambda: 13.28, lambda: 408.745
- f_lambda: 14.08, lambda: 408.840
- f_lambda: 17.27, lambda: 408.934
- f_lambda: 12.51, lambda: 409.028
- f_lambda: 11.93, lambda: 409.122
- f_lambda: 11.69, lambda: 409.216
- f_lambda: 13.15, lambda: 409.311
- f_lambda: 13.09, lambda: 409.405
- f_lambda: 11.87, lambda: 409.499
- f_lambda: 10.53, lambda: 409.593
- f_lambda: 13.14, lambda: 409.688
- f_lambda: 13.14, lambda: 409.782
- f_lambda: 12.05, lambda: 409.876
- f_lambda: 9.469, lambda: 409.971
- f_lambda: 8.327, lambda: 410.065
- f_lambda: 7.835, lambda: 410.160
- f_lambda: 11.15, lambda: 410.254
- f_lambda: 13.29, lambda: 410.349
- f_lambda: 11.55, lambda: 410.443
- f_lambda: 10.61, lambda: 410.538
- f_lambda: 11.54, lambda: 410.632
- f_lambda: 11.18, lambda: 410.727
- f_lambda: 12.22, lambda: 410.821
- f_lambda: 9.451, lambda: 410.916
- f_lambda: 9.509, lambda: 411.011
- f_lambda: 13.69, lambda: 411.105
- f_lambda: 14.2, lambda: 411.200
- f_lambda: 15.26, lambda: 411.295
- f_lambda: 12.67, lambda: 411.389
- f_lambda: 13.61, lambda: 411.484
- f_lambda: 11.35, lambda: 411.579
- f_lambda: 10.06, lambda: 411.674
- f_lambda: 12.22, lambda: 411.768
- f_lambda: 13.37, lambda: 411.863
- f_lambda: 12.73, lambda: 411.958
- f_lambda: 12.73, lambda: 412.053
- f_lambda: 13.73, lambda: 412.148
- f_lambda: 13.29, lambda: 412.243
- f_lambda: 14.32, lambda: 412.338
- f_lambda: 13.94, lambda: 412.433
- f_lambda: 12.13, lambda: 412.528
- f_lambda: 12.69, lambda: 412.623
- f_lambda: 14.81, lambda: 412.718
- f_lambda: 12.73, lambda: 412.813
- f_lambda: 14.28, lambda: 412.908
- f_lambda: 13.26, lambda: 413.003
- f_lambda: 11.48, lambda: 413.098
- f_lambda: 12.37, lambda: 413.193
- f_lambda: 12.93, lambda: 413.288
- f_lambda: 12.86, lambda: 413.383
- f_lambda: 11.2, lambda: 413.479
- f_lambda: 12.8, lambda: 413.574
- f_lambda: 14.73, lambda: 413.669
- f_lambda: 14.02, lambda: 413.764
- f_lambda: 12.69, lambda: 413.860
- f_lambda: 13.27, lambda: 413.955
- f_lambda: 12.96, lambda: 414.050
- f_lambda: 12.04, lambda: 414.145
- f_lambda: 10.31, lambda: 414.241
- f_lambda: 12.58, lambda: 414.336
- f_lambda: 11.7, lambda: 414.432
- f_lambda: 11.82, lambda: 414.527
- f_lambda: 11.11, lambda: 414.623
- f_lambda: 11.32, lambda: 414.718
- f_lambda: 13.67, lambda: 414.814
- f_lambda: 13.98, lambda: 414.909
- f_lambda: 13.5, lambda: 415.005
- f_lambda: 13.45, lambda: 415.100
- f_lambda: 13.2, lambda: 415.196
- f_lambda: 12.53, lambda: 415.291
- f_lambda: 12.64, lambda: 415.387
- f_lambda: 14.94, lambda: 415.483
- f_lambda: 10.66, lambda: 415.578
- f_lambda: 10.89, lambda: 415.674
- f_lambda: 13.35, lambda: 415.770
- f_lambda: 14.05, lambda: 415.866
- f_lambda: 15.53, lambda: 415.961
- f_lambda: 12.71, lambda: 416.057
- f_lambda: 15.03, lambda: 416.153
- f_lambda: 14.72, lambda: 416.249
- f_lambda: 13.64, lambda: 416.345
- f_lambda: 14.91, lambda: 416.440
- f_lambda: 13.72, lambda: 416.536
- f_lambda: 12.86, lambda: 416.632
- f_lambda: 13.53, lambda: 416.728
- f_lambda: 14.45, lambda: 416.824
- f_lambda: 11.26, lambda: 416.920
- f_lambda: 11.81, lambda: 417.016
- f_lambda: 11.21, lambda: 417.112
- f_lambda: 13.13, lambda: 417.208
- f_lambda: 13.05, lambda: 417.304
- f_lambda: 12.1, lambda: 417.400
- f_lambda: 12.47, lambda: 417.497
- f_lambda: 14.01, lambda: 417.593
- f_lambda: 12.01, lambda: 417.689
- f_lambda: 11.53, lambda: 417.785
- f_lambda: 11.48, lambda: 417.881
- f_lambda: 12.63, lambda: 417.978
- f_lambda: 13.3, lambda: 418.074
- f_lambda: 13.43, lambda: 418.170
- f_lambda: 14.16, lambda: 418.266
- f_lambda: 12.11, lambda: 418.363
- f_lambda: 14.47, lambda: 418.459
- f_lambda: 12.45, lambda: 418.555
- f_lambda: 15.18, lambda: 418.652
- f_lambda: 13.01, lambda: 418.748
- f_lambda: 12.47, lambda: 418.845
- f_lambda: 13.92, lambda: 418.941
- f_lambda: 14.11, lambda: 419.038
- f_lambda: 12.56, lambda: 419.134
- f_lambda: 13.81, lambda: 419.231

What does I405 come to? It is 1.2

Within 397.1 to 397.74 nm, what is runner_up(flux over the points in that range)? 8.868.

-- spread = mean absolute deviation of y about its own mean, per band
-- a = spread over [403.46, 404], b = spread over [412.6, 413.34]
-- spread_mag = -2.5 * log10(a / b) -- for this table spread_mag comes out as 0.2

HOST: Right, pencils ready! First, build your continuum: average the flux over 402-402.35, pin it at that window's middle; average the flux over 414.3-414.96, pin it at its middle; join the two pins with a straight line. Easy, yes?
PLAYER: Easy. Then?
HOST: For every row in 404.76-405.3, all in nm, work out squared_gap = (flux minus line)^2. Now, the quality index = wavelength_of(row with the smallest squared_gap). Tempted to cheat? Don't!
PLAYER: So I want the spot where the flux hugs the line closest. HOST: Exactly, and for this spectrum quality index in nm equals 404.998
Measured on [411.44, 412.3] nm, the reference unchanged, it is 411.958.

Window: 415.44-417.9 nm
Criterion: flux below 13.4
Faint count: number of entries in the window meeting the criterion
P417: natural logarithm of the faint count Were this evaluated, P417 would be 2.71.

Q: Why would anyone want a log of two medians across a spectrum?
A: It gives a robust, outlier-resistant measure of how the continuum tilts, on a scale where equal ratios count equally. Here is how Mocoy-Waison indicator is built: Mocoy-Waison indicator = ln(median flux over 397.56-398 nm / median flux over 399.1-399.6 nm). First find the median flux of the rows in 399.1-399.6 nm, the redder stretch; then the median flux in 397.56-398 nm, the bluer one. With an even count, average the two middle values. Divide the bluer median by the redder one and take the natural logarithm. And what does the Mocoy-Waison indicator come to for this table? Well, -0.13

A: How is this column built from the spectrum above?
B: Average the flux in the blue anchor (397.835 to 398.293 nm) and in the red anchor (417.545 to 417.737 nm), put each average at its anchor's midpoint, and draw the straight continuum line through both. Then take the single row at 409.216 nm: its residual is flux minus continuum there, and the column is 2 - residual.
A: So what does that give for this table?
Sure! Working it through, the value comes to 2.1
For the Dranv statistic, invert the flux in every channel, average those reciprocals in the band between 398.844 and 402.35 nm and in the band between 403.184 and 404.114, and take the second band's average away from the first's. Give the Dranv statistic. 0.0015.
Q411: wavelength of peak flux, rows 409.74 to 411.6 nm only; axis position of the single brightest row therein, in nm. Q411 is 411.295 nm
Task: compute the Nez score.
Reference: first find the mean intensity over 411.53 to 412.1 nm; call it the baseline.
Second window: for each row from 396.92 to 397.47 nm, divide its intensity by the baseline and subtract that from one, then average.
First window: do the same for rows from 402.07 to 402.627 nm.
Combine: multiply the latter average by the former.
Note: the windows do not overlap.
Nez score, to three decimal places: -0.079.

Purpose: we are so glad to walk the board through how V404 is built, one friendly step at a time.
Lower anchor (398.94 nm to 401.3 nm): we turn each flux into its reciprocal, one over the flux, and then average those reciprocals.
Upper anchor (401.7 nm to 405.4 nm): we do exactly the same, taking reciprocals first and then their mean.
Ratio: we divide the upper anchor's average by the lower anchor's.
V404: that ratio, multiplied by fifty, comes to 46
